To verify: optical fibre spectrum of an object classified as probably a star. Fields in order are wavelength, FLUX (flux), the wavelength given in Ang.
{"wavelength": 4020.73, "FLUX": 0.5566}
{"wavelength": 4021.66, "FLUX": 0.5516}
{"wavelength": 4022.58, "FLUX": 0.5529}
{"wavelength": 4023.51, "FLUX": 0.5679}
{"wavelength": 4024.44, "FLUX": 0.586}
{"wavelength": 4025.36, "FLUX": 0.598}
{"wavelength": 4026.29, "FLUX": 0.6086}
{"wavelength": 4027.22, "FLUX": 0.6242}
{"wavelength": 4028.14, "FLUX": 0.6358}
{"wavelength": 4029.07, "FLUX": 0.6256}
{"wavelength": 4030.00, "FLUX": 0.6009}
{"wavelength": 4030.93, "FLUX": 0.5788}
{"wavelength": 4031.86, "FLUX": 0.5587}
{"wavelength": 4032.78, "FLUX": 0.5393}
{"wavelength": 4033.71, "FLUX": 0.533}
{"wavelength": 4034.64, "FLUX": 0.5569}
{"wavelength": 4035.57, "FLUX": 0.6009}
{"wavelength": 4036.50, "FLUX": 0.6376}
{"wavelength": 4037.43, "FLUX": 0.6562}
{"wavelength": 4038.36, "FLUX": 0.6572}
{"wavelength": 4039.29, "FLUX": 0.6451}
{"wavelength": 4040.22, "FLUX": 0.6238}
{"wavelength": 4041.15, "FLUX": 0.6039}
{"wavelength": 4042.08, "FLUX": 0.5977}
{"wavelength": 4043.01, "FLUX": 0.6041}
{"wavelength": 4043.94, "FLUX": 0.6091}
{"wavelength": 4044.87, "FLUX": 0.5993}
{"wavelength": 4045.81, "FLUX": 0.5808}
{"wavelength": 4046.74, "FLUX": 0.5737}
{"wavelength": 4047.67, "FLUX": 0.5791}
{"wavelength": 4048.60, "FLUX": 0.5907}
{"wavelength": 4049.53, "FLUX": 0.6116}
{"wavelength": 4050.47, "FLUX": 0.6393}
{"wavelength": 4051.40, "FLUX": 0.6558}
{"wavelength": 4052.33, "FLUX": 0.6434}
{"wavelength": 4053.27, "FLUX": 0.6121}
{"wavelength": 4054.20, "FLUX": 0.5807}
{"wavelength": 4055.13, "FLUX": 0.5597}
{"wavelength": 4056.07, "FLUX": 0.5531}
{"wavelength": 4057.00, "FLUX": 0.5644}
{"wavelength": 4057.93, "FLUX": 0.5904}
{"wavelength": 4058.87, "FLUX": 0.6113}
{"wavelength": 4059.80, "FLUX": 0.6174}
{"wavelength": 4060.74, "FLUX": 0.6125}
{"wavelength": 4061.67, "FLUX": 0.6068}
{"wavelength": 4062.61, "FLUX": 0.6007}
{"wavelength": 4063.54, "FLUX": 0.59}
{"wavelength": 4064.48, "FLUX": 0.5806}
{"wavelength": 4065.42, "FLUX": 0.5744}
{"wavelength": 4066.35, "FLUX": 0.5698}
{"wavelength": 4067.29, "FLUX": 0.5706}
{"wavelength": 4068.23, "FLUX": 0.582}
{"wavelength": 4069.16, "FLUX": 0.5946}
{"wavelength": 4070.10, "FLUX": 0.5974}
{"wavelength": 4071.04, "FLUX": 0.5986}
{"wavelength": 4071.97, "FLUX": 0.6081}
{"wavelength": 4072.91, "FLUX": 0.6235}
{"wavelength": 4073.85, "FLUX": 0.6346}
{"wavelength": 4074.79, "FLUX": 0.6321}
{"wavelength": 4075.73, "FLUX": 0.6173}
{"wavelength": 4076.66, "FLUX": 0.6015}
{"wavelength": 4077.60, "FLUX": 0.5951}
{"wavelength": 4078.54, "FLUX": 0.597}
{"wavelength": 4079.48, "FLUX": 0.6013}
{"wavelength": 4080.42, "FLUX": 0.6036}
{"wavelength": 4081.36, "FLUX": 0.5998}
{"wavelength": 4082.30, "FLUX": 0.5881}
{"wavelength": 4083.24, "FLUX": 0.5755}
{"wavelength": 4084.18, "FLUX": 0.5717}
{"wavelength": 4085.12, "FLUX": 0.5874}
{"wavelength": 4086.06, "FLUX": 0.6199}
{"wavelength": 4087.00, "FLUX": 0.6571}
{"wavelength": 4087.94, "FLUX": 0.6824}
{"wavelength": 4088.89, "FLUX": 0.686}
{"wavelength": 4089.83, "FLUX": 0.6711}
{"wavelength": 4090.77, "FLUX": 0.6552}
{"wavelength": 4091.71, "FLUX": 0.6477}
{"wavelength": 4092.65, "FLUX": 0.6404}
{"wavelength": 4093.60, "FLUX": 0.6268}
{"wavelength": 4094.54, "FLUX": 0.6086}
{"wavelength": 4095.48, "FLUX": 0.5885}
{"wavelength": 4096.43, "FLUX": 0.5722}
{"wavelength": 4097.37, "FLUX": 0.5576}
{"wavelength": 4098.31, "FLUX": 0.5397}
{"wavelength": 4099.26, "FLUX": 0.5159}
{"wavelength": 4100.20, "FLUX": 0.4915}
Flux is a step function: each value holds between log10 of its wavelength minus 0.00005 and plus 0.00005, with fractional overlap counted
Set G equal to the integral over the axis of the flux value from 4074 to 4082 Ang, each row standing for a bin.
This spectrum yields 4.9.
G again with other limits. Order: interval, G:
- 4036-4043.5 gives 4.7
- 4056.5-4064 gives 4.5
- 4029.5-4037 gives 4.3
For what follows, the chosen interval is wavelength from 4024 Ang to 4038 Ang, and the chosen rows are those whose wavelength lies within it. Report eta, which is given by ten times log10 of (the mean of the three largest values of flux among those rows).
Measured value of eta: -1.92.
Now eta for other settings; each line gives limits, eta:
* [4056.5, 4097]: -1.68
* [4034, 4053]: -1.83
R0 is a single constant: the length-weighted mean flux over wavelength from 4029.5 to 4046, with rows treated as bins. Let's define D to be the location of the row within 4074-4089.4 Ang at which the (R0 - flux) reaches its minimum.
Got 4088.89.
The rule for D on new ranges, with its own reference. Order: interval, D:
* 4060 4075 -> 4073.85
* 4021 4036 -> 4028.14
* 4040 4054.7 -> 4051.40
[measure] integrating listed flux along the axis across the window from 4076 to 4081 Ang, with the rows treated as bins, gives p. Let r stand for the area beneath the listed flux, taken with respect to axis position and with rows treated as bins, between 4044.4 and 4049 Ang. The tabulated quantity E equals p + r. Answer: 5.69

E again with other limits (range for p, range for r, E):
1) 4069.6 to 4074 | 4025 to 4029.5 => 5.47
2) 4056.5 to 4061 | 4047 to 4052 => 5.77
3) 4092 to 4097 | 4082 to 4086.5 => 5.69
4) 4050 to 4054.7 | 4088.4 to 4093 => 5.98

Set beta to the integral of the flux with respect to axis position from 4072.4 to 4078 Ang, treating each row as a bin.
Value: 3.46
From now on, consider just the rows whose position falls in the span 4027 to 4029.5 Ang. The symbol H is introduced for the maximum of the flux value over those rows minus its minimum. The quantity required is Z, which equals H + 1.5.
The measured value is 1.51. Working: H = 0.01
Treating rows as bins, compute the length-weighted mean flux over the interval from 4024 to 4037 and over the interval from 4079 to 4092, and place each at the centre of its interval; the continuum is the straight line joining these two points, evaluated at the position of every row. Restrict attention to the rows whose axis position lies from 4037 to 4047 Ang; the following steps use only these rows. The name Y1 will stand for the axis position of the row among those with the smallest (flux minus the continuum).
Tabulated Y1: 4046.74 Ang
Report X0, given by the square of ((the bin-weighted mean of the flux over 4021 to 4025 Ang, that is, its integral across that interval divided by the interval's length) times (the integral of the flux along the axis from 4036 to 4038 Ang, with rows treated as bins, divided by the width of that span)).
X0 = 0.133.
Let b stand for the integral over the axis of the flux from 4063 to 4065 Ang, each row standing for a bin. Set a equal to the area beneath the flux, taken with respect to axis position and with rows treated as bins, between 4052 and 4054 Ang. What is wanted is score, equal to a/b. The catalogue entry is 1.06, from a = 1.24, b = 1.17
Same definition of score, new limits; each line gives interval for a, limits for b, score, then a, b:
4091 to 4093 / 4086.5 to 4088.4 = 1.02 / 1.29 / 1.27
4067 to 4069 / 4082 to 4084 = 1.00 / 1.16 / 1.16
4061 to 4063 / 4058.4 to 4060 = 1.23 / 1.21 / 0.98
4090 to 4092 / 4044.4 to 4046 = 1.39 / 1.31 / 0.94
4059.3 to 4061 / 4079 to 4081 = 0.87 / 1.05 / 1.20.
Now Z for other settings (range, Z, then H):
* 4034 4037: 1.58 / 0.08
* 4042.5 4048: 1.54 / 0.04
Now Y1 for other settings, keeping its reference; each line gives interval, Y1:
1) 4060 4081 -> 4066.35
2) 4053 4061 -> 4056.07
